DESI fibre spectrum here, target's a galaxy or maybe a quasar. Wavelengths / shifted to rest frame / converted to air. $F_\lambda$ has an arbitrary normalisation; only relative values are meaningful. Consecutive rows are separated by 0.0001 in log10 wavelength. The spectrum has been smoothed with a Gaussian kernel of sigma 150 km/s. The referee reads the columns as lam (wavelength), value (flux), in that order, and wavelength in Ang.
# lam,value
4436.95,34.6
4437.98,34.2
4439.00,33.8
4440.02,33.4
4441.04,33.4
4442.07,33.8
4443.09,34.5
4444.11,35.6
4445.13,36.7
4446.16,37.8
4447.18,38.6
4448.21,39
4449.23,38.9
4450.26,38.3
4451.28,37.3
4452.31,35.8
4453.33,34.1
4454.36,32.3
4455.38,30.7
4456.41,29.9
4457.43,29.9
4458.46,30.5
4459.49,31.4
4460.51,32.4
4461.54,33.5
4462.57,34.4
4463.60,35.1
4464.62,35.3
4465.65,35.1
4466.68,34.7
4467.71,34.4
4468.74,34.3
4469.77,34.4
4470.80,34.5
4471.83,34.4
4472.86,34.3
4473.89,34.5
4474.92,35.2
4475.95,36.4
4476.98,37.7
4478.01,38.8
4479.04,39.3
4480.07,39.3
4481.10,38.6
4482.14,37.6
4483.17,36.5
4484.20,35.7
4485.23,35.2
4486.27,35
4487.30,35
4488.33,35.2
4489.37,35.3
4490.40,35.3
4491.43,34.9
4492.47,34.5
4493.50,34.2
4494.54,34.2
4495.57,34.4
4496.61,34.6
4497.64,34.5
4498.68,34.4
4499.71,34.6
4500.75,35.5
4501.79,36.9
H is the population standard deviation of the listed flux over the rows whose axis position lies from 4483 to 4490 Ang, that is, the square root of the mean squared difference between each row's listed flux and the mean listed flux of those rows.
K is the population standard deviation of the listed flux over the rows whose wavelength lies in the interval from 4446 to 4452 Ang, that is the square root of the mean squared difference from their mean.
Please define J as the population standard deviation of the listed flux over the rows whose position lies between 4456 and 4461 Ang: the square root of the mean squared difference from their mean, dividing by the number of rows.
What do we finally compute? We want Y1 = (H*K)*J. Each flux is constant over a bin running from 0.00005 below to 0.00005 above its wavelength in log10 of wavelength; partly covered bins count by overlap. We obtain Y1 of 0.29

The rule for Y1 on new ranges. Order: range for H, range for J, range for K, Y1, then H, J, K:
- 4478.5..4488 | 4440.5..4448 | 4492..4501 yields 1.17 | 1.7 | 1.86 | 0.4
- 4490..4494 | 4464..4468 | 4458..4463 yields 0.20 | 0.4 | 0.35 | 1.4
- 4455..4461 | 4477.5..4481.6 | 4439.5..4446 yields 0.33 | 0.9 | 0.31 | 1.2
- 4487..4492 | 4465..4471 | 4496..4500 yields 0.00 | 0.2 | 0.27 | 0.1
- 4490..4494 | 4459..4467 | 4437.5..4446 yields 0.60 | 0.4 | 1.34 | 1.1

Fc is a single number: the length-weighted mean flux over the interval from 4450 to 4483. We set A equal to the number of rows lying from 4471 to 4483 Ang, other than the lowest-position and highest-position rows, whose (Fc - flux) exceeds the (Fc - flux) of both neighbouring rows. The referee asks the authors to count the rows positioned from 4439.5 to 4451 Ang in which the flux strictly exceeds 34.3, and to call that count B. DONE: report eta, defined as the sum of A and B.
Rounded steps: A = 1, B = 8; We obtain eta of 9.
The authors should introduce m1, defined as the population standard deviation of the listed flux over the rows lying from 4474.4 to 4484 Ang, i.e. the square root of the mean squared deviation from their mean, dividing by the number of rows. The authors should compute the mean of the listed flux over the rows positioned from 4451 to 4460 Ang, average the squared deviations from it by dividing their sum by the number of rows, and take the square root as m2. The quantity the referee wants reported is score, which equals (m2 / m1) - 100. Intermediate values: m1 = 1.36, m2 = 2.55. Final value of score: -98.1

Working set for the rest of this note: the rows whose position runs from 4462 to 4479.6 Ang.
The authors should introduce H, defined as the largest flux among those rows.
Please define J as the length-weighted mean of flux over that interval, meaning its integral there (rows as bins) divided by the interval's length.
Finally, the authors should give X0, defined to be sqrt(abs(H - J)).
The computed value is 1.96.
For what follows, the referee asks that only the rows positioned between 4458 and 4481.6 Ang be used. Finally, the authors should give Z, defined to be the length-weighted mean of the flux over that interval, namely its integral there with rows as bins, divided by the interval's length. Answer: 35.2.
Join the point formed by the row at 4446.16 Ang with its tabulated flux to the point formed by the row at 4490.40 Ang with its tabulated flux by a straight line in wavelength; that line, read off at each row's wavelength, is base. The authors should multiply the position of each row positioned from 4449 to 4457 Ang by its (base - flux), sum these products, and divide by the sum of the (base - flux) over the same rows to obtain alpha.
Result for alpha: 4455.4 Ang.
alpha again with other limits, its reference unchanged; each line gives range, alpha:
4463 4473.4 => 4468.4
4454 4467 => 4458.8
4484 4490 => 4486.8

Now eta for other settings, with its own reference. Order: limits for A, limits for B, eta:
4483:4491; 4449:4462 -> 4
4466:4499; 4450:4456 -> 5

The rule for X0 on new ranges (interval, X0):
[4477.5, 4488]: 1.49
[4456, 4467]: 1.54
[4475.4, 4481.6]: 0.96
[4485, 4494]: 0.59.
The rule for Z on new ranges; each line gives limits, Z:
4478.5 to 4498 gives 35.8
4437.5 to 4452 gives 36.1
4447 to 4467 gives 34.3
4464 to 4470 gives 34.7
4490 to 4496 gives 34.6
